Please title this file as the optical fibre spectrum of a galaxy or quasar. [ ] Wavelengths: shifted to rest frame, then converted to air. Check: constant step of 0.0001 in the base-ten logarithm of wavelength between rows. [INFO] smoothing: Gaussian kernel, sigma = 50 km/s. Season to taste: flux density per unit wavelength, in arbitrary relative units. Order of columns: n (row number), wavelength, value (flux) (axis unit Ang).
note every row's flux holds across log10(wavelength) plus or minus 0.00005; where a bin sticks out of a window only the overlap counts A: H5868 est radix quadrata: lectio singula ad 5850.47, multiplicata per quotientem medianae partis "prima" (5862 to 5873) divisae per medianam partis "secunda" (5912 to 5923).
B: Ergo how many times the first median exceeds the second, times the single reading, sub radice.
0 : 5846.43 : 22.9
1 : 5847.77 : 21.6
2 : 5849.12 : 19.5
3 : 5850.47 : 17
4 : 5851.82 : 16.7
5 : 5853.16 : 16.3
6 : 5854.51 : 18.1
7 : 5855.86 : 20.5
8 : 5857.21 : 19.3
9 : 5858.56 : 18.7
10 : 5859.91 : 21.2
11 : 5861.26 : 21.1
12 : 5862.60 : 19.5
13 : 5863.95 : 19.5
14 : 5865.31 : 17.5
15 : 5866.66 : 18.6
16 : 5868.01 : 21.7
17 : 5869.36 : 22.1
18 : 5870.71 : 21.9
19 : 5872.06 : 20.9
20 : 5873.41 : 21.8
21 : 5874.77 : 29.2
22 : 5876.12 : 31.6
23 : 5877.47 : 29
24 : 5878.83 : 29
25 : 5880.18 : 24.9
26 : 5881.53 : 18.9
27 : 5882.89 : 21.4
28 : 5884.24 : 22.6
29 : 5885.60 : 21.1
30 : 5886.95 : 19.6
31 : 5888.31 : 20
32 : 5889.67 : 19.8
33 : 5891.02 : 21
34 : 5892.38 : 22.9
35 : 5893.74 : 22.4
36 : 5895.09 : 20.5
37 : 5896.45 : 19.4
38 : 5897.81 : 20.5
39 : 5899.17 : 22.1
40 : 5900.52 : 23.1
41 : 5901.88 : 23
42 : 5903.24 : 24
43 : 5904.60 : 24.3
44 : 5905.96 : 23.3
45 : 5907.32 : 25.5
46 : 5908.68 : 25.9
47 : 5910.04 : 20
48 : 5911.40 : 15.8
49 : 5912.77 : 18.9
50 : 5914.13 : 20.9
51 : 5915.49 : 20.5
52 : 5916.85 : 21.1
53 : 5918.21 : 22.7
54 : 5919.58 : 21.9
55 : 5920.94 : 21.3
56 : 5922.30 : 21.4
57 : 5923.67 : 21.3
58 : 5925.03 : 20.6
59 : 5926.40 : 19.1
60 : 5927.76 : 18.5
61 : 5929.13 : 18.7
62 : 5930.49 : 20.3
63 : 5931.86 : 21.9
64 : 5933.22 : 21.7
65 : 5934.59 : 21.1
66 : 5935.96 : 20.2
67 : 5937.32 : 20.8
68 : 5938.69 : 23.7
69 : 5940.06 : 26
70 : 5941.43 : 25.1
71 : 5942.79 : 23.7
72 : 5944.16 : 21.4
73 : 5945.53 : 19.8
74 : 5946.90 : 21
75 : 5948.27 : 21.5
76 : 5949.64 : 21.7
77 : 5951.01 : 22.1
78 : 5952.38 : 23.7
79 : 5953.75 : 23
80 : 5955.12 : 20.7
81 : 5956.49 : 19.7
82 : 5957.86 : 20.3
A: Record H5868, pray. 4.0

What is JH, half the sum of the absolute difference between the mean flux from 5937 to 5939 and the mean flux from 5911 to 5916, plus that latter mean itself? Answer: 11.1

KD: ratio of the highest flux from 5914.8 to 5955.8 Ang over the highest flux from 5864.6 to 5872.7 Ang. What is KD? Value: 1.18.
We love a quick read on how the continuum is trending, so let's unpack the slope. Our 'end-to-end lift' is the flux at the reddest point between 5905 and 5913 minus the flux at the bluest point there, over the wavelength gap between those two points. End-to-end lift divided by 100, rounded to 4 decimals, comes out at -0.0065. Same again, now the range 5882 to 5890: -0.0024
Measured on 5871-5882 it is -0.0021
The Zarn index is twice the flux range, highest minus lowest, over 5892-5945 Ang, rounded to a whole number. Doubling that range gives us 20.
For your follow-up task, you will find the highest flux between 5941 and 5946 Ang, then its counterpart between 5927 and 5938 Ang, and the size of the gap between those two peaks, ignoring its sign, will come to 3.2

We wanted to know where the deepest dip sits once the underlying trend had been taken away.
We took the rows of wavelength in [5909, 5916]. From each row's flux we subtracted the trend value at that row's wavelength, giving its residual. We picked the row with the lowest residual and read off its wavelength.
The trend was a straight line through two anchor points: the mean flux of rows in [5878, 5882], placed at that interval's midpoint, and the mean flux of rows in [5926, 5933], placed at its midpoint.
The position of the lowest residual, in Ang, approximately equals 5911.40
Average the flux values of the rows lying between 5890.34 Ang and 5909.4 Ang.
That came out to 22.7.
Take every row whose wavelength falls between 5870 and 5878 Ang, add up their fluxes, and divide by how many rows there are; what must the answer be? 25.7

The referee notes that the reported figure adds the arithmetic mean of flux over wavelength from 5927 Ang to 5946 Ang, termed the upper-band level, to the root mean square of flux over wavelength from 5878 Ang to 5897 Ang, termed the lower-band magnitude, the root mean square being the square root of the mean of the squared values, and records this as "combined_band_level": 43.5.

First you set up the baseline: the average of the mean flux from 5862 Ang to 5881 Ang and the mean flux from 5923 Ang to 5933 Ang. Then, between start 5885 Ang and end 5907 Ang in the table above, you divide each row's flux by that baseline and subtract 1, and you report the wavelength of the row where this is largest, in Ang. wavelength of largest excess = 5904.60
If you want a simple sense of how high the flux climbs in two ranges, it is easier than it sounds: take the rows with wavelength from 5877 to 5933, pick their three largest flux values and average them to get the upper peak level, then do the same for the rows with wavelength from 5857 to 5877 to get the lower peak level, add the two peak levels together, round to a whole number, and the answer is 56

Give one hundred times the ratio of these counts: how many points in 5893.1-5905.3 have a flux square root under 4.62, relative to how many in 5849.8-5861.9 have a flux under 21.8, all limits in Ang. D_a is 33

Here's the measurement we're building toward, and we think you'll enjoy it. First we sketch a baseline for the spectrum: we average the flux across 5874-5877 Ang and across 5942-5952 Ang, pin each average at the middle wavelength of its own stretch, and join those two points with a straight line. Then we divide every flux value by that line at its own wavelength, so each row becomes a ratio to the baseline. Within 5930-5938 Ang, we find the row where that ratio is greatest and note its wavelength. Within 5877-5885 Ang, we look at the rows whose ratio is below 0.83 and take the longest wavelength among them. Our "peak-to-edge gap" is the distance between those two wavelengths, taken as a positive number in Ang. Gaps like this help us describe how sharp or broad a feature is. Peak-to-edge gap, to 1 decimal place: 47.6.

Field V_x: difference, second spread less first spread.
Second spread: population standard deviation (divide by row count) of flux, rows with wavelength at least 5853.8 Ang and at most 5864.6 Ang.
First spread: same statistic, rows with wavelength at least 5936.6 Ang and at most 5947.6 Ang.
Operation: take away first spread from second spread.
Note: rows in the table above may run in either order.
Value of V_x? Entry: -1.1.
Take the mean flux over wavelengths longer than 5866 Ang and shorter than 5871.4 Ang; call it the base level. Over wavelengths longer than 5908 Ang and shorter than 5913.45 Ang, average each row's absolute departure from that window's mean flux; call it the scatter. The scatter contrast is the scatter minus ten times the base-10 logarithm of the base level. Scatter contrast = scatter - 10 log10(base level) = -10.4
